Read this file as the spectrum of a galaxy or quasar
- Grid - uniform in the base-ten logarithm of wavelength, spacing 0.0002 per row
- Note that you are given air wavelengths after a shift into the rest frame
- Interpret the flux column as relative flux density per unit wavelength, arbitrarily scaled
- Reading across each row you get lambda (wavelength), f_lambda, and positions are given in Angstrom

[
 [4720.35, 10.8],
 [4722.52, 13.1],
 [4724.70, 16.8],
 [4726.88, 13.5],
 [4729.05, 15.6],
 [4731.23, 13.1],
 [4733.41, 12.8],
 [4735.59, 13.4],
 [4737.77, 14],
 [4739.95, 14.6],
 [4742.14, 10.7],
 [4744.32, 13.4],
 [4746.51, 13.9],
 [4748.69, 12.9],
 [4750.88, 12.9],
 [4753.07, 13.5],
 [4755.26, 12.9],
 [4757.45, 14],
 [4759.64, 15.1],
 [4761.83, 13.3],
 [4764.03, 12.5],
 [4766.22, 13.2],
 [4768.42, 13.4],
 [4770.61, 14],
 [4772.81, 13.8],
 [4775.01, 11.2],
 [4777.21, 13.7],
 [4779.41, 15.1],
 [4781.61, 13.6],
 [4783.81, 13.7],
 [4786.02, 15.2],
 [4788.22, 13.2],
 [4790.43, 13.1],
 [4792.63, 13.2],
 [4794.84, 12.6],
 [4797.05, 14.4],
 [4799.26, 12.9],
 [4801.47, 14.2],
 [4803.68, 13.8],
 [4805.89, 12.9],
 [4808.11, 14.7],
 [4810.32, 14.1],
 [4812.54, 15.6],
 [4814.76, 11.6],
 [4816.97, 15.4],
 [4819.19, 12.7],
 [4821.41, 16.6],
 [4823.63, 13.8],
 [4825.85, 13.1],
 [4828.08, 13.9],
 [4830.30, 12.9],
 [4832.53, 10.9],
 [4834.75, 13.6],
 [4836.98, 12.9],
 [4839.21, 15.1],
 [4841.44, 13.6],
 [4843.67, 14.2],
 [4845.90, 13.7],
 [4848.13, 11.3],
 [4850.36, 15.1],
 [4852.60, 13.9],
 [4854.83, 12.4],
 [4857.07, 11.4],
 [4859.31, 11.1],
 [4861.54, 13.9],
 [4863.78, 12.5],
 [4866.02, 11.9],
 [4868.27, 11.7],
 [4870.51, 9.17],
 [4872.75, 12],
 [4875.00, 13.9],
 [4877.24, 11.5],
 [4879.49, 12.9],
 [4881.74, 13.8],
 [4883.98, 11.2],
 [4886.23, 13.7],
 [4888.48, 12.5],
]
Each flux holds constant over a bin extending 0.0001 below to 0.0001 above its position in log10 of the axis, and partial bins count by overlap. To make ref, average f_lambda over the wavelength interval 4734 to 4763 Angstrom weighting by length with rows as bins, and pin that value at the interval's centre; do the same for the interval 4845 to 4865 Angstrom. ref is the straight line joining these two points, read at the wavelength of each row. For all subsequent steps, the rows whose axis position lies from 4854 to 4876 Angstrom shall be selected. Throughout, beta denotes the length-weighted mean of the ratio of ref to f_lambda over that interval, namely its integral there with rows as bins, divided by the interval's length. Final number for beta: 1.08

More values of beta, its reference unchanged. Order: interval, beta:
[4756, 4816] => 0.97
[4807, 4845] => 0.95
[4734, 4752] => 1.03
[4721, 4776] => 1.00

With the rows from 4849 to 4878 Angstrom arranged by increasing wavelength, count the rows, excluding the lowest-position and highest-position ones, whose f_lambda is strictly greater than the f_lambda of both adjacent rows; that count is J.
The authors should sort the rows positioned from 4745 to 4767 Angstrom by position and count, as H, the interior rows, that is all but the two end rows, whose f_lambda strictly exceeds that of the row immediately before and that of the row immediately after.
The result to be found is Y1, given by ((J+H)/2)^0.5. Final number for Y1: 1.4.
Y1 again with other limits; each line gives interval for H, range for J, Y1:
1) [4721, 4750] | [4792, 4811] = 1.9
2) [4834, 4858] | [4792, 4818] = 1.9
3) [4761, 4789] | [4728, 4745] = 1.4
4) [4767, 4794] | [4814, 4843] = 2.0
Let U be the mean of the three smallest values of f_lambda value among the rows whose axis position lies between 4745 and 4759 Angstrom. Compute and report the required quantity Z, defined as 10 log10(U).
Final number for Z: 11.1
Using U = 12.9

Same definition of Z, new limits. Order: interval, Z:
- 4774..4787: 11.1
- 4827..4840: 10.9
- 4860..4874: 10.4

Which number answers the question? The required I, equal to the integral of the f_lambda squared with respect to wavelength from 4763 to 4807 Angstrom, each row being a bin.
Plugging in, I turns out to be 8038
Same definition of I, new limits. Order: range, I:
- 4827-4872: 7415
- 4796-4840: 8388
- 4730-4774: 7902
